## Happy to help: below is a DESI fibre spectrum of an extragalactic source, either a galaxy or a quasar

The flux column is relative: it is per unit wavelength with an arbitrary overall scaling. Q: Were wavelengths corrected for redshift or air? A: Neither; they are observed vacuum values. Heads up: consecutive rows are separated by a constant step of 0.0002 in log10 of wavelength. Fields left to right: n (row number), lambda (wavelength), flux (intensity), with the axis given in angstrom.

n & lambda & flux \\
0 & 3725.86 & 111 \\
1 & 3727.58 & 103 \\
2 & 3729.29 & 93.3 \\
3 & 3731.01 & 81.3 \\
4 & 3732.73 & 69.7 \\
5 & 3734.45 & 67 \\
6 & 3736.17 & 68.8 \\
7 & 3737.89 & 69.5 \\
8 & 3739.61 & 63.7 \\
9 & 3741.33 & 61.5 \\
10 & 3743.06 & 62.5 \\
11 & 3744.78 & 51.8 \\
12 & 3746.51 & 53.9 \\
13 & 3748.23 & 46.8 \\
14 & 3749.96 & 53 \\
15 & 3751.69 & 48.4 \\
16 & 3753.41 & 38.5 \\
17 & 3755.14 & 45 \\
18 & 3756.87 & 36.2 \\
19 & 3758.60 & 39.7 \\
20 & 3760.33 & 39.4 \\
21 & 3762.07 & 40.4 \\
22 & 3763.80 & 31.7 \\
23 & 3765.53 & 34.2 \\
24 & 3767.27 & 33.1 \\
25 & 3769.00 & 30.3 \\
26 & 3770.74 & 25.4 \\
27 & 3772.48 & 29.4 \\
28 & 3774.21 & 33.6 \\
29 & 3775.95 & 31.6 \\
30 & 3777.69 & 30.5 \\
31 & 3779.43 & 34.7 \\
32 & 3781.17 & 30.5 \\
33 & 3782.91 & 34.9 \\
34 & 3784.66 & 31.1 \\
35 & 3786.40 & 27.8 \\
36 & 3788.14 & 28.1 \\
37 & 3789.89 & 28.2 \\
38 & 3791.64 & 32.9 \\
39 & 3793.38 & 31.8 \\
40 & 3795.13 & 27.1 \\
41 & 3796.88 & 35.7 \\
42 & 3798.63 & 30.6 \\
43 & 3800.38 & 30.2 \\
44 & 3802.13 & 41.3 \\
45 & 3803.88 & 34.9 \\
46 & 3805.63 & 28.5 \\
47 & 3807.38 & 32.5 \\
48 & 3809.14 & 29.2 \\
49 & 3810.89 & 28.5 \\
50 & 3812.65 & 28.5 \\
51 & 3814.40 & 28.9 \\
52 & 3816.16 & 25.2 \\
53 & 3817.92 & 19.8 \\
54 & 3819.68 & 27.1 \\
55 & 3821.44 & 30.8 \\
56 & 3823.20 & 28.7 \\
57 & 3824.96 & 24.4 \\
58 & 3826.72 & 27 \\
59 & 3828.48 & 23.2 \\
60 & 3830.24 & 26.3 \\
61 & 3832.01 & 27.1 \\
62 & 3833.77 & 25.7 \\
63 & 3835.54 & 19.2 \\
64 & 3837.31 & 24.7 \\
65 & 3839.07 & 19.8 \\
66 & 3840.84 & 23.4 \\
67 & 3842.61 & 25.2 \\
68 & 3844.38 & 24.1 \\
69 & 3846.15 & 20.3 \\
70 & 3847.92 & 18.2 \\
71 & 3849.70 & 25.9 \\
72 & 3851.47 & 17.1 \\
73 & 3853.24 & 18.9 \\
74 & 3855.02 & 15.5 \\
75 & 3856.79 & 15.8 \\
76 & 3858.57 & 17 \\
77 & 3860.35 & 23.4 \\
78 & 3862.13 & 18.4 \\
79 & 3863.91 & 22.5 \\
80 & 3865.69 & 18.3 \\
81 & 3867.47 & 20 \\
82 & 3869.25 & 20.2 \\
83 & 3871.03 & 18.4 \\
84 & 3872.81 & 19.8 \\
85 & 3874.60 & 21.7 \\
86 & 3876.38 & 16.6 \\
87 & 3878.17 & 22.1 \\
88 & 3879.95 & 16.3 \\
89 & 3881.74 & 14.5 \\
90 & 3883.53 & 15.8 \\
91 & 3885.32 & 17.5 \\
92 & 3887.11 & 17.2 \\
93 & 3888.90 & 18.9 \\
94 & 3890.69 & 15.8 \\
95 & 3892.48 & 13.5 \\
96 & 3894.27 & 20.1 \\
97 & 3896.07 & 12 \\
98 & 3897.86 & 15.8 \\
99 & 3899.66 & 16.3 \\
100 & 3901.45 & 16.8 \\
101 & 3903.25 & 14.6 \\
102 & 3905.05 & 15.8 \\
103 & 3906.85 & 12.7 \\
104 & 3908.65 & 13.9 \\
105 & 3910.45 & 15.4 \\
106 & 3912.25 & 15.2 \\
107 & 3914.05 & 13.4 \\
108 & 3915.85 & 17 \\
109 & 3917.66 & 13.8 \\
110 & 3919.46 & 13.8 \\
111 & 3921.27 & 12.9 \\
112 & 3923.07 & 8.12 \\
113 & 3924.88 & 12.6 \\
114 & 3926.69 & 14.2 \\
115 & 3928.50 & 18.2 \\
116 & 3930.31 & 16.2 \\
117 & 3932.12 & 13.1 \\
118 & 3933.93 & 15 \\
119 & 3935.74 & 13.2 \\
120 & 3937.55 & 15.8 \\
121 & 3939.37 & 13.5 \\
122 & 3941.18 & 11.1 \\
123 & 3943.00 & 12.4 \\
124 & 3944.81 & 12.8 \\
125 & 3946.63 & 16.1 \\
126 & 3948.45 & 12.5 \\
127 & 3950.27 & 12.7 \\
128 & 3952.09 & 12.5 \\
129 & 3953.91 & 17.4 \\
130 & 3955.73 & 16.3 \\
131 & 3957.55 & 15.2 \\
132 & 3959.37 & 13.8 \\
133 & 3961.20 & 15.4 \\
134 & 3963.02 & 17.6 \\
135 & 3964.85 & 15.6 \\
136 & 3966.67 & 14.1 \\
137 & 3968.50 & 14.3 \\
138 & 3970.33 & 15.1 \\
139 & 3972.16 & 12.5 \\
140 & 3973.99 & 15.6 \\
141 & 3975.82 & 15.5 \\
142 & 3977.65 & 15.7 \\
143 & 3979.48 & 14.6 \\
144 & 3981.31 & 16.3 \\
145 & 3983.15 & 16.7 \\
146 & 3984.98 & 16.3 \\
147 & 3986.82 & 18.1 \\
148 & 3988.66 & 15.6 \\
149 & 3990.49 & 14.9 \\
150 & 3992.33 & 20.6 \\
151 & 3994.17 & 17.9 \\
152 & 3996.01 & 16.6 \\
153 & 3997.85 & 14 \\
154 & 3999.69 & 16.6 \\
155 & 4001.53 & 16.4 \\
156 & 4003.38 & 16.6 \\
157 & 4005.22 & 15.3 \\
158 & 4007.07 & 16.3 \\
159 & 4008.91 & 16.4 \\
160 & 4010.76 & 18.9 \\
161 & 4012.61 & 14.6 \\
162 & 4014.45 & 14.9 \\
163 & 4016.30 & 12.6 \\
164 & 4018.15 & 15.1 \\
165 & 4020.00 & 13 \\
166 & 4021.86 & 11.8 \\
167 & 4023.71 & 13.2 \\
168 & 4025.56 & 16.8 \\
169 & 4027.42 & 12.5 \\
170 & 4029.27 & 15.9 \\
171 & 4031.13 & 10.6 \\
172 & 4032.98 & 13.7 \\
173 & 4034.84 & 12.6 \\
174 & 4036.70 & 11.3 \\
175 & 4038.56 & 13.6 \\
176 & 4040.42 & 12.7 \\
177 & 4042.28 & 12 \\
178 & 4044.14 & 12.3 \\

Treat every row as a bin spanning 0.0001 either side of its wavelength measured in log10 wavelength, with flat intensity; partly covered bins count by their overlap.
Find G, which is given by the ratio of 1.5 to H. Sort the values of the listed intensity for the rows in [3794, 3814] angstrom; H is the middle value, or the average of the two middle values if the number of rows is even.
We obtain 0.05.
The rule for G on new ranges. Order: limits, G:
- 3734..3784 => 0.04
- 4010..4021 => 0.10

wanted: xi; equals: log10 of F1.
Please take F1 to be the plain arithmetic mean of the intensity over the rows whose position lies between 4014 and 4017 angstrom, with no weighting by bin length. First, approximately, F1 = 14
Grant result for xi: 1.1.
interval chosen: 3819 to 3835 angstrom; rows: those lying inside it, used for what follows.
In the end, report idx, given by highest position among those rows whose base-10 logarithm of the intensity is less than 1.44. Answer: 3833.77 angstrom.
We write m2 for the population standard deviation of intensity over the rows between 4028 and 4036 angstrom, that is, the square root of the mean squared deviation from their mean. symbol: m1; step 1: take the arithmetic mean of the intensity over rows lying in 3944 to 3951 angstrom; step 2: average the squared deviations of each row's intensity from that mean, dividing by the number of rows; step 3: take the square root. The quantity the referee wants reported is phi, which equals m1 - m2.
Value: -0.4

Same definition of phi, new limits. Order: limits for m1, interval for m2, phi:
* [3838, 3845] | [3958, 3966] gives 0.7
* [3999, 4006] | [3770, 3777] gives -2.5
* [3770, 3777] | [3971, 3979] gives 1.7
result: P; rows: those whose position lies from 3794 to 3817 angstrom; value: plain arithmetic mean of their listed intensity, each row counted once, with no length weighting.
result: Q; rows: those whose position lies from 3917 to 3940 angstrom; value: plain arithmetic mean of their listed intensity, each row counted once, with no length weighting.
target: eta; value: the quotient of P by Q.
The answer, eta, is 2.2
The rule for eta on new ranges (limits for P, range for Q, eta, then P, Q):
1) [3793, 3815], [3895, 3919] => 2.1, 31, 14.8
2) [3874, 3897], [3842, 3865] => 0.8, 17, 20.2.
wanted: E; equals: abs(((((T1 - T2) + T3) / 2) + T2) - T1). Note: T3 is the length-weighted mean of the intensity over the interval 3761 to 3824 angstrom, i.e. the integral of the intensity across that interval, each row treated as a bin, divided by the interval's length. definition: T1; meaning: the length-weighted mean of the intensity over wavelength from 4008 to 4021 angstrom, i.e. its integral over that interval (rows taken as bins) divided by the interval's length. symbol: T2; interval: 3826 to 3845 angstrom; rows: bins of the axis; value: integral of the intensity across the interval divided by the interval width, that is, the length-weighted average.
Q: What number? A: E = 20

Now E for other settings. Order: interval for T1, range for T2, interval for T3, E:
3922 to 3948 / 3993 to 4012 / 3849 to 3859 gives 11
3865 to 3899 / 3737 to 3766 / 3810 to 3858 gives 27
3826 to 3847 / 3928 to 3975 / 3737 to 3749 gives 25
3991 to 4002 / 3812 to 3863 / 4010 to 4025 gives 10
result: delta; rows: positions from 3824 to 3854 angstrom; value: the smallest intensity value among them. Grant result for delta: 17.1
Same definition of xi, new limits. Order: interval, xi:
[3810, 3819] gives 1.4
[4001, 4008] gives 1.2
